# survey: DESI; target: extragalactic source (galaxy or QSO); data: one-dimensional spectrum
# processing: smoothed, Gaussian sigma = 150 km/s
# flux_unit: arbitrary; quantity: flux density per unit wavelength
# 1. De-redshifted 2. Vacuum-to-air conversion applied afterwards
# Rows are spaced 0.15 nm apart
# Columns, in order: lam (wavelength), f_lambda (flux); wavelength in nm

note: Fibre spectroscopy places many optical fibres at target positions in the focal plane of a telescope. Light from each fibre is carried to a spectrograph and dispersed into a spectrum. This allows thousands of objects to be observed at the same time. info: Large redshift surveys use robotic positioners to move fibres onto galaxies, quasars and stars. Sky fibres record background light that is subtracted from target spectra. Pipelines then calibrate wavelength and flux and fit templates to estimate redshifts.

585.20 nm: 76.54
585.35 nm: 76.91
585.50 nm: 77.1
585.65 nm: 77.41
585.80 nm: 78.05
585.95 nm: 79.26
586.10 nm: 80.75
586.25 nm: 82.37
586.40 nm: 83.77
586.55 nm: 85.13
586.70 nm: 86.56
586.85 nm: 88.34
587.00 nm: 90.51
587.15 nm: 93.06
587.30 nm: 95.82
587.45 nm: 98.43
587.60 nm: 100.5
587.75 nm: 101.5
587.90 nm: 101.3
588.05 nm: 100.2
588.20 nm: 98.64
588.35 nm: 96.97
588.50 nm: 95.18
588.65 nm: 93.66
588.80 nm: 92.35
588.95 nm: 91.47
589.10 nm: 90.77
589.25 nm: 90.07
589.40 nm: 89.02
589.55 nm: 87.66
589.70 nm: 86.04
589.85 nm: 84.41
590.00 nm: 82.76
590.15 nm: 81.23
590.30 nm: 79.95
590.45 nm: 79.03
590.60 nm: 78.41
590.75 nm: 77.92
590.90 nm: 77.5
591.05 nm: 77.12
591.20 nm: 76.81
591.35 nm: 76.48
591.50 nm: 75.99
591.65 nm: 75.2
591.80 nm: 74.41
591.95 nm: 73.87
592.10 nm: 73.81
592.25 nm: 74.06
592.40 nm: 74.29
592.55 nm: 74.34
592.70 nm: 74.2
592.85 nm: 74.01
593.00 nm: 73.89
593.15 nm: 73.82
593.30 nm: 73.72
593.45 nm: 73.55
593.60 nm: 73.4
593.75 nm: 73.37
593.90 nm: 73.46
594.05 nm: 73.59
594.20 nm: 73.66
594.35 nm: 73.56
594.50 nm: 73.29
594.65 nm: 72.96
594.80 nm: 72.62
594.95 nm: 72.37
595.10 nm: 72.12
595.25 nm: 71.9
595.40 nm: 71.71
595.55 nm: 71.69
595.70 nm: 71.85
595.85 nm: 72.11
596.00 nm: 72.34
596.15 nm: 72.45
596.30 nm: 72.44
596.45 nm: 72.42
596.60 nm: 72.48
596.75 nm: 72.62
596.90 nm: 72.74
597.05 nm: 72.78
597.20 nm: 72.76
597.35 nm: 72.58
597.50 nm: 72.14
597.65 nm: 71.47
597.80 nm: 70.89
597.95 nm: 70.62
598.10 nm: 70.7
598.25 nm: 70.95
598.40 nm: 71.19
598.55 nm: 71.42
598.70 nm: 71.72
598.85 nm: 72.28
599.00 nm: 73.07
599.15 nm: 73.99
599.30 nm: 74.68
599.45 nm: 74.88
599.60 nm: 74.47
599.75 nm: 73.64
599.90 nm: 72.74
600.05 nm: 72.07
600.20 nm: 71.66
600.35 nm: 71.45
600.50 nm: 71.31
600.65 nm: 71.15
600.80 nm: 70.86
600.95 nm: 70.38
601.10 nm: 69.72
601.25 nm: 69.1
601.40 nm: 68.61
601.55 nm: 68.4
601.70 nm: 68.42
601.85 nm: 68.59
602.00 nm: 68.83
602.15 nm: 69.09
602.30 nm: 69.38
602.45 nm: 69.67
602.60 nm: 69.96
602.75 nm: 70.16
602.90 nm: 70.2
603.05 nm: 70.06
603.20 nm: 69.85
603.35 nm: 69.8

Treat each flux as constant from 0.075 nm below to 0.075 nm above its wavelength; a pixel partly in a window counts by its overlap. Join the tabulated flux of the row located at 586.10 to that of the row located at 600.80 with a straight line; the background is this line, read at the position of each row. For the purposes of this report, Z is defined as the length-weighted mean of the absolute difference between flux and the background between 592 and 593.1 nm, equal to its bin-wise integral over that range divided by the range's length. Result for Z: 2.3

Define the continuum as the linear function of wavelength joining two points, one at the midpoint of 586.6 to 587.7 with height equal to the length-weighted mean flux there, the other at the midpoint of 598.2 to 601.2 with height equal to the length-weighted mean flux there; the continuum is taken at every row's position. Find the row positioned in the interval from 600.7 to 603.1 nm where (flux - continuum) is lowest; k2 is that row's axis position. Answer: 601.40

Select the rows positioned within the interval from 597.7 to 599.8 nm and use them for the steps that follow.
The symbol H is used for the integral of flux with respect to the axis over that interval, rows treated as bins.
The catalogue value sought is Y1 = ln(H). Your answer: 5.02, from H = 152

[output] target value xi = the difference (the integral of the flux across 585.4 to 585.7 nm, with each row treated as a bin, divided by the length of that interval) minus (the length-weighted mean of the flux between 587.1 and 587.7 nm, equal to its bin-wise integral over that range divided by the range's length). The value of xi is -20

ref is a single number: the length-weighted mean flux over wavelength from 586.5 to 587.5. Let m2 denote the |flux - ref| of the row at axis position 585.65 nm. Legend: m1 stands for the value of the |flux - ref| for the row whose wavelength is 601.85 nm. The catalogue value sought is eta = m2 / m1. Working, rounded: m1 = 22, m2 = 13.7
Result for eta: 0.6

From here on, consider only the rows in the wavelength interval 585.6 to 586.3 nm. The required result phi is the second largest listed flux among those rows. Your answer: 80.75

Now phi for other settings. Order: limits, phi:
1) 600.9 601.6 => 69.72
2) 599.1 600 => 74.68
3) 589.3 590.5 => 87.66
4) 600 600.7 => 71.66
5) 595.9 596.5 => 72.44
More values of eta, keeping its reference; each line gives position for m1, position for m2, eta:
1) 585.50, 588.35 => 0.4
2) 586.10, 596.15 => 1.8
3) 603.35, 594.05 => 0.8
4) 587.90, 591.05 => 1.4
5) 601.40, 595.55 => 0.9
